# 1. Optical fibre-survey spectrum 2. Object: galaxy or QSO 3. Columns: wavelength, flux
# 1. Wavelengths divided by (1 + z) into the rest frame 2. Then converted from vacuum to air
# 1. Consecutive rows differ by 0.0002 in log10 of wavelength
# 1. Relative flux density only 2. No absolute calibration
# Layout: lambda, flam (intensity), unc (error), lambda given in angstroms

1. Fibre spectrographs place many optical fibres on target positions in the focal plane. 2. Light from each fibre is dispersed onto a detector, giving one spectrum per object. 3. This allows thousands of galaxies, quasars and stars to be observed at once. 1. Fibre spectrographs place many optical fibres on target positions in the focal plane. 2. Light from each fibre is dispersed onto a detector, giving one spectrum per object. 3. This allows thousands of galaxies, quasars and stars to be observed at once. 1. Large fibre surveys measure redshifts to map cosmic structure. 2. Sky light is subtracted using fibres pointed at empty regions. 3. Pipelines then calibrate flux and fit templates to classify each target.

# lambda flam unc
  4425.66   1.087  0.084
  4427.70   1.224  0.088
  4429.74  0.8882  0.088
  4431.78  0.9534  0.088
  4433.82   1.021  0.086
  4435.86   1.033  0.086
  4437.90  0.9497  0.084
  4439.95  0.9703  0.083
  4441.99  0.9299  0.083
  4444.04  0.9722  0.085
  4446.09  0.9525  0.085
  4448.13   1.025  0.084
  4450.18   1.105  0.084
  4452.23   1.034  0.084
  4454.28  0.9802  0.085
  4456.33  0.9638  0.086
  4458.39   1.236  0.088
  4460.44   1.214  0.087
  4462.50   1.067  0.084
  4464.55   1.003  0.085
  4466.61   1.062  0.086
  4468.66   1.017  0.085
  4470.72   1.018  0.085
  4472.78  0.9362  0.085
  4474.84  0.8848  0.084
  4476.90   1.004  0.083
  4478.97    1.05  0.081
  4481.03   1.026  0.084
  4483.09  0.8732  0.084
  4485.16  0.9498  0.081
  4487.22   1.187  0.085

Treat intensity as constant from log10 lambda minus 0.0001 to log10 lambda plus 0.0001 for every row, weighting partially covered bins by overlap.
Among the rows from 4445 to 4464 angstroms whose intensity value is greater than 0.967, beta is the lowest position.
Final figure 4448.13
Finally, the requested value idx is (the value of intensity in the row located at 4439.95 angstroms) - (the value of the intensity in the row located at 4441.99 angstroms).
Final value 0.04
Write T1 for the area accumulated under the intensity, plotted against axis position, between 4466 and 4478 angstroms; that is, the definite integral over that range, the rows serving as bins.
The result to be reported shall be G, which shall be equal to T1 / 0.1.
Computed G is 118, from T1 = 11.81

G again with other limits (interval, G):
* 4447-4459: 126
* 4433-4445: 117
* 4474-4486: 116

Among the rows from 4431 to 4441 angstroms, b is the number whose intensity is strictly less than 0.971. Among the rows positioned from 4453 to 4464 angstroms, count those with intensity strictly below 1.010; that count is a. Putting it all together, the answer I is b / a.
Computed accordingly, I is 1.50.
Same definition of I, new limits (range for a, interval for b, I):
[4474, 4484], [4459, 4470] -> 0.00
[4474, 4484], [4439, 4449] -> 1.00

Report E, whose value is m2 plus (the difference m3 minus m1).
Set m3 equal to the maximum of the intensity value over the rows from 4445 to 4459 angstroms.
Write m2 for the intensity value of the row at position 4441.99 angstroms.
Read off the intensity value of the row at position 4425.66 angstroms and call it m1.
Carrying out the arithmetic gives 1.08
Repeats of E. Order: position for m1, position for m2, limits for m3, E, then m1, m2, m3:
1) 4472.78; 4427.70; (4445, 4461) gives 1.52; 0.9362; 1.224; 1.236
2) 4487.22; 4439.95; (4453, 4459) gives 1.02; 1.187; 0.9703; 1.236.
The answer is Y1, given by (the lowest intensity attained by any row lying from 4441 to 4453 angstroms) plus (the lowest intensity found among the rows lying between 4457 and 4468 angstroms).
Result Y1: 1.93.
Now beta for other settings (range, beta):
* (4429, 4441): 4433.82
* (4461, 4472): 4462.50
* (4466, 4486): 4466.61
